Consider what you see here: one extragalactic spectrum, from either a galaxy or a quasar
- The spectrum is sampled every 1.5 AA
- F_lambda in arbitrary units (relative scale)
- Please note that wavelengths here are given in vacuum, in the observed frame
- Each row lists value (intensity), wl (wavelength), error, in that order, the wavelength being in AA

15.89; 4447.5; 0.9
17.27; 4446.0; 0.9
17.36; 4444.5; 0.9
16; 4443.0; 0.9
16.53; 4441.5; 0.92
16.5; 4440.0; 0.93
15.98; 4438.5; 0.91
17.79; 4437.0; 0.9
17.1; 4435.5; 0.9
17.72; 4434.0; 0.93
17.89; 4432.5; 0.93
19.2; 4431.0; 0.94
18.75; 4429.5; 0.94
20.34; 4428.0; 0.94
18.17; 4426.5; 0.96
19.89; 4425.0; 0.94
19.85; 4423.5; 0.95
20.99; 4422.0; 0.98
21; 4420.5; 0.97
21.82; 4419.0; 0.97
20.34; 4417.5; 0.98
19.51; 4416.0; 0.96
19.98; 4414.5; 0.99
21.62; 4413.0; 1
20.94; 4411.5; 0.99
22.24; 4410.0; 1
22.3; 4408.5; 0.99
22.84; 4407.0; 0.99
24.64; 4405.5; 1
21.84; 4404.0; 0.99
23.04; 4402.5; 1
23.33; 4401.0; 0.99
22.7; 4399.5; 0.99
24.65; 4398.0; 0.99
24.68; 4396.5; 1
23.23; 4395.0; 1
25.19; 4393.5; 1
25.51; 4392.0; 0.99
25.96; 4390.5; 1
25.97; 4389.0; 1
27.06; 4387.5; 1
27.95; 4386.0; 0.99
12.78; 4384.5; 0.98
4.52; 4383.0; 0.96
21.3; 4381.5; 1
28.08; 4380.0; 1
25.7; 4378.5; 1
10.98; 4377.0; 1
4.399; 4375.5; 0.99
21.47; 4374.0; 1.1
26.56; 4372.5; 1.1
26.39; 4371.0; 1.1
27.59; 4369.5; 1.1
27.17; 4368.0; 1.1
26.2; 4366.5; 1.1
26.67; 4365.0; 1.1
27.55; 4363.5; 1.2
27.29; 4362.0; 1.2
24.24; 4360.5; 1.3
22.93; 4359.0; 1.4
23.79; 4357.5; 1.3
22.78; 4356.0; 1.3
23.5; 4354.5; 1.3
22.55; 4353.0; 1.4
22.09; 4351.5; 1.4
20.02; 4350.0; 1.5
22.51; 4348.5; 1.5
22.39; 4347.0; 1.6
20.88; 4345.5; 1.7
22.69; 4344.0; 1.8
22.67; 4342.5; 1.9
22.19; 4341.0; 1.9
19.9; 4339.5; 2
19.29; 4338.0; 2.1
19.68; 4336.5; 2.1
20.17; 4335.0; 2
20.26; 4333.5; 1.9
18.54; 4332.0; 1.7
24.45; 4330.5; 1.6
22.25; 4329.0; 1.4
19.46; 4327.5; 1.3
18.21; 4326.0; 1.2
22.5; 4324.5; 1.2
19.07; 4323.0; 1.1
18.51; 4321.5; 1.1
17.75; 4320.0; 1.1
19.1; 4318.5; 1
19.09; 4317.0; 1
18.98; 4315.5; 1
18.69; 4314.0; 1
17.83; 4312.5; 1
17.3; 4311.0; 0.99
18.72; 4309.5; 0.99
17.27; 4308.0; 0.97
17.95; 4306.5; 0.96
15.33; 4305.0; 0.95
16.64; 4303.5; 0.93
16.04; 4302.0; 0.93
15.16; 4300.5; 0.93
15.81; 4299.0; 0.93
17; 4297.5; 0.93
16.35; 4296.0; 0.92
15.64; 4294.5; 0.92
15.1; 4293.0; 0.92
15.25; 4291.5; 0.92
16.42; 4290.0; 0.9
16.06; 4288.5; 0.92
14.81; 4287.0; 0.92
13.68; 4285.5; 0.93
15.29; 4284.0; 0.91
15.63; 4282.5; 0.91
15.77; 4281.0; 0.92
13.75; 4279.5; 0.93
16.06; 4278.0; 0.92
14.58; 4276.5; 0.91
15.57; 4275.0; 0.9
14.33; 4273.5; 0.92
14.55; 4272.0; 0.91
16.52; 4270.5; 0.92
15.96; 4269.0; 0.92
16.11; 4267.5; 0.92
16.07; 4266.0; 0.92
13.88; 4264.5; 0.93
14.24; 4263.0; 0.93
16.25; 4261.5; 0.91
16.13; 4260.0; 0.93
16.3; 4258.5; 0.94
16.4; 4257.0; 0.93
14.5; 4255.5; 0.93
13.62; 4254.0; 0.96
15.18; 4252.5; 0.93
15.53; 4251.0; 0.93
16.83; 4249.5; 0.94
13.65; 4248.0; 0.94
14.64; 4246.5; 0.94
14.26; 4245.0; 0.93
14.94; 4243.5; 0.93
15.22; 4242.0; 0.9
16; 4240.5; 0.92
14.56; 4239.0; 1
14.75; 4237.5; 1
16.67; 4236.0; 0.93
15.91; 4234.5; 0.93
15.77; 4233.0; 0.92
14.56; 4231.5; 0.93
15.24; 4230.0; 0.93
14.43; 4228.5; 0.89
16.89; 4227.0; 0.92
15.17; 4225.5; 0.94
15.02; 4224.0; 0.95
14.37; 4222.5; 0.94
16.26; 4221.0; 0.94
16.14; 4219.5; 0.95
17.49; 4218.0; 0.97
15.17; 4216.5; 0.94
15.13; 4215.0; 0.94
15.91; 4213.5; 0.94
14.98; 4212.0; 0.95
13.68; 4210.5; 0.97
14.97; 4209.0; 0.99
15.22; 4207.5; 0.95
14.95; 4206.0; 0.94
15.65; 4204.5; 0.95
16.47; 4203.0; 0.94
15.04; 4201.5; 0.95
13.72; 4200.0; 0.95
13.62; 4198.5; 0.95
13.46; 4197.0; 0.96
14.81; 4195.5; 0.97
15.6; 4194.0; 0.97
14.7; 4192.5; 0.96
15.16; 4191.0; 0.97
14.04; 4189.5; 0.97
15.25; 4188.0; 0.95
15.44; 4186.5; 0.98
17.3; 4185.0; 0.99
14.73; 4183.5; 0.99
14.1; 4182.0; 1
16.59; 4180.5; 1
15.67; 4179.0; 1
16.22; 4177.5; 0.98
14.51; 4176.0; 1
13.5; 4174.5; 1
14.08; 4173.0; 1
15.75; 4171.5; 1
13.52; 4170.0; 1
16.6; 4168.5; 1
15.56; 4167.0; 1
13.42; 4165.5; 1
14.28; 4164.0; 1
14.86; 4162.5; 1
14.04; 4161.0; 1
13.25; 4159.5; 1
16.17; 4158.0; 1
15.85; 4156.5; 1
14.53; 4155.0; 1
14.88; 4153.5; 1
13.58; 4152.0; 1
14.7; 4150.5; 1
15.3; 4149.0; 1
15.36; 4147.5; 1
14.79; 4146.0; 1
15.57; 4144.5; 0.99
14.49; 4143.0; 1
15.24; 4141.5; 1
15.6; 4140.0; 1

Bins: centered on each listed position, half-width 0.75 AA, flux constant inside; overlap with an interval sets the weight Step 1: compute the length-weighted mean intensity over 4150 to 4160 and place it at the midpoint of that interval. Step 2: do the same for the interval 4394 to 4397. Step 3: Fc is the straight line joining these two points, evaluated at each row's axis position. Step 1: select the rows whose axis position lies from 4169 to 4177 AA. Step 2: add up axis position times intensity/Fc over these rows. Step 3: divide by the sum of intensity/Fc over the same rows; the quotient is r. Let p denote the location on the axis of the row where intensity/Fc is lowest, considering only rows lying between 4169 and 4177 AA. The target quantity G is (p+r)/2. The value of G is 4173.7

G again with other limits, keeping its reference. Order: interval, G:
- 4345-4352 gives 4349.2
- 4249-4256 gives 4253.2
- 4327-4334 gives 4331.2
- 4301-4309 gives 4305.0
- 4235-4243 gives 4239.0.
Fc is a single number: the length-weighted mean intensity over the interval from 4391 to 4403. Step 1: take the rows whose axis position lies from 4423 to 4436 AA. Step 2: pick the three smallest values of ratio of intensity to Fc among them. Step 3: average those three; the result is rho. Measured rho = 0.729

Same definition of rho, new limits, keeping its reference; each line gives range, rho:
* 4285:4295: 0.603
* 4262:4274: 0.587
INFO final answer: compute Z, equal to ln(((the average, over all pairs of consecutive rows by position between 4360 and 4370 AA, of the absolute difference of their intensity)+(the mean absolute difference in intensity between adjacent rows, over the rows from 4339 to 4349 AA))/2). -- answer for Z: 0.02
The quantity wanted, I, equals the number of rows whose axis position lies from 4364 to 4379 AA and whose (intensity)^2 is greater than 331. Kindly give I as 8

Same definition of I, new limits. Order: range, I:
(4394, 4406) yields 8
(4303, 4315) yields 2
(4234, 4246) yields 0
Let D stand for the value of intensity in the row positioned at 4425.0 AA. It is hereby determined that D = 19.89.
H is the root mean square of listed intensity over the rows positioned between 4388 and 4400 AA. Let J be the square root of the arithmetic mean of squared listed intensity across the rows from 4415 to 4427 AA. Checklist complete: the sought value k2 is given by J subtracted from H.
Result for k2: 5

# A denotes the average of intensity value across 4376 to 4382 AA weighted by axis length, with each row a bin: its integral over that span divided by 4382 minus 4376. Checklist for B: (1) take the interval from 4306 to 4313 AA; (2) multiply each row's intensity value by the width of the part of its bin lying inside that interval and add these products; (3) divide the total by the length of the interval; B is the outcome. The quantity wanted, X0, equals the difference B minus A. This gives -3.0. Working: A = 20.8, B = 17.8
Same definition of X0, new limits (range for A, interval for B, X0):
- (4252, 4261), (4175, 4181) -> 0.2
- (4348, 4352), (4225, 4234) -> -6.1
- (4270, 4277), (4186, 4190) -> -0.1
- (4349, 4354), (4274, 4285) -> -6.5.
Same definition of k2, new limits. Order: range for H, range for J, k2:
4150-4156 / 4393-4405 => -9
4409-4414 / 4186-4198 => 7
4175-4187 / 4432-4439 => -2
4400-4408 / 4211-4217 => 8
